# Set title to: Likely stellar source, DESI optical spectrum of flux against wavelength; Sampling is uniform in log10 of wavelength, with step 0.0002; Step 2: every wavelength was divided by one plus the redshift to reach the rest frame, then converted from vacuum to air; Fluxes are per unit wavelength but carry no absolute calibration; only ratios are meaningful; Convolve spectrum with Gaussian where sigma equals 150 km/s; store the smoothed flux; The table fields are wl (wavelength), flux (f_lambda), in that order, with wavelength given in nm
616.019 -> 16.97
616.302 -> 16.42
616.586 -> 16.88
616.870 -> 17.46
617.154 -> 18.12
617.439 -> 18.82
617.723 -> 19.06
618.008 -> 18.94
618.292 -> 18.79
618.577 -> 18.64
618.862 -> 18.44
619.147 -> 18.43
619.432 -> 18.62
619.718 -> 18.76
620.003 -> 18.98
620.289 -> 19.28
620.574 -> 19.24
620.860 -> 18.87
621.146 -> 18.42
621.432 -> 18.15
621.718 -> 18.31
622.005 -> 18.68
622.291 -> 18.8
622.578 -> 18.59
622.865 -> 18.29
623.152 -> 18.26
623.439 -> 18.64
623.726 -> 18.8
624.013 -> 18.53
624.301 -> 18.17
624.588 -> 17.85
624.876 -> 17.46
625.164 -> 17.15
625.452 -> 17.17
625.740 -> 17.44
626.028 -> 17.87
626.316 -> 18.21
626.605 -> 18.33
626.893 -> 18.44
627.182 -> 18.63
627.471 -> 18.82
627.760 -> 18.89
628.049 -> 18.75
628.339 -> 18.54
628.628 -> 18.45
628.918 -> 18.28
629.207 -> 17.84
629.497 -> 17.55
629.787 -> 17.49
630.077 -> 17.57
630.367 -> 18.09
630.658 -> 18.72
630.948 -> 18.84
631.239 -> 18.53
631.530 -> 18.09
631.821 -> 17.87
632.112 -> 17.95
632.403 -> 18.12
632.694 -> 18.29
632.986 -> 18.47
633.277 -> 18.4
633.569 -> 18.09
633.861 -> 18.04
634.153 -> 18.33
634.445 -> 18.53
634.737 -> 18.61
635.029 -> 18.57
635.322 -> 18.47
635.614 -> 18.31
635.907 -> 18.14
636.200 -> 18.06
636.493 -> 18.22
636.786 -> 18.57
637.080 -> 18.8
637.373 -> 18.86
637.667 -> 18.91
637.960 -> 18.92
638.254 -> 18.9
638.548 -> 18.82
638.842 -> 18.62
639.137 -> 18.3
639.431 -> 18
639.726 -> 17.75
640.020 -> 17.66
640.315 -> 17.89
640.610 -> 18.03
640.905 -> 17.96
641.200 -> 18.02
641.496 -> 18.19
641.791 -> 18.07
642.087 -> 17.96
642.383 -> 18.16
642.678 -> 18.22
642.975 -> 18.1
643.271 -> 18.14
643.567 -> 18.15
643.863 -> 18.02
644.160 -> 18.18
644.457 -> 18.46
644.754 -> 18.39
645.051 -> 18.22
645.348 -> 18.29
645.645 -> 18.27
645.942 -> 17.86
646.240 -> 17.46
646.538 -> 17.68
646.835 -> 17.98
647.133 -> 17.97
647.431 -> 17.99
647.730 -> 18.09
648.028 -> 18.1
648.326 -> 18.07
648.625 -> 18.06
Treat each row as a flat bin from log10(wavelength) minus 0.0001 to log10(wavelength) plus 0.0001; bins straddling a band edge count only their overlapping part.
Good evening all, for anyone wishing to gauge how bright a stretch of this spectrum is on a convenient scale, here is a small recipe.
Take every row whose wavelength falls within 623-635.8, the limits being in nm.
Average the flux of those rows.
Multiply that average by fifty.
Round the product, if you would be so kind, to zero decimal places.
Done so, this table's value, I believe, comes 911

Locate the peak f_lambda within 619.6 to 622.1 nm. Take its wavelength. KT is 620.289 nm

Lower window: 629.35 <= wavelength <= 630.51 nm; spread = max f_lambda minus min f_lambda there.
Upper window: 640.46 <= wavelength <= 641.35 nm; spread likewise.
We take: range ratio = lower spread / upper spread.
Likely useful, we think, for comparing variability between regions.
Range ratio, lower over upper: 9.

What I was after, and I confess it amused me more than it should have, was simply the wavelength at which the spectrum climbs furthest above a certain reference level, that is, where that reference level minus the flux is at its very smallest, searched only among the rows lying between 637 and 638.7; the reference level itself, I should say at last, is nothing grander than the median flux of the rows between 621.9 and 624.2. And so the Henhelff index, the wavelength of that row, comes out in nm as 637.960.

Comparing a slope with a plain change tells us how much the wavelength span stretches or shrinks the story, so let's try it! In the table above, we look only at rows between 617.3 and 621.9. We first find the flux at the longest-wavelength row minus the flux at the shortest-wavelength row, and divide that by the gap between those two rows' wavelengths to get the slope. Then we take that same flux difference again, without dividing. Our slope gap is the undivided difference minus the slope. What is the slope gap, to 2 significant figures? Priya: -0.39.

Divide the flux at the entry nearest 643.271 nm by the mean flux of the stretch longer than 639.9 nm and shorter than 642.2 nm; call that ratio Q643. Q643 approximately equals 1.009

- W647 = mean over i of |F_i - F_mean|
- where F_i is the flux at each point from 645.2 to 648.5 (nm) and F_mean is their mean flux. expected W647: 0.17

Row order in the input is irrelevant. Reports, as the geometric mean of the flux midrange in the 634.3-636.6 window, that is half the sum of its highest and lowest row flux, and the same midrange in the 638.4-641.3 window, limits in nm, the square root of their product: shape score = 18.3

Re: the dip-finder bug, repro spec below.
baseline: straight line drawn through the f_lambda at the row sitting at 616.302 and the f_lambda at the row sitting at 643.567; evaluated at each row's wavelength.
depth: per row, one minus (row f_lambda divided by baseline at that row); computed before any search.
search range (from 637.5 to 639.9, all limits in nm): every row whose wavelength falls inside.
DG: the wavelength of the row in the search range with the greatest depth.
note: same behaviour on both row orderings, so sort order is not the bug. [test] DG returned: 639.726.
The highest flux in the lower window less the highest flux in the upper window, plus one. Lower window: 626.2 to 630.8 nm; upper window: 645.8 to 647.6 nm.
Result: 1.9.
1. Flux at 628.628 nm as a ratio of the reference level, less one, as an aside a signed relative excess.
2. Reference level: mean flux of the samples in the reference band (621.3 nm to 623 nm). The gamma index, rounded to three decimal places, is -0.001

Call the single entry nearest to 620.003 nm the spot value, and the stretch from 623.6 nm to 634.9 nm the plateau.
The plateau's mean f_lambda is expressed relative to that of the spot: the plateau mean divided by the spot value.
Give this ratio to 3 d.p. 0.958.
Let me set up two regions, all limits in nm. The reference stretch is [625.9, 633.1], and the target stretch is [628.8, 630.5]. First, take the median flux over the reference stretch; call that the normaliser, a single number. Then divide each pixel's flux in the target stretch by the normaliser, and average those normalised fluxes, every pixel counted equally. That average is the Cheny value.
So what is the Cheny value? 0.97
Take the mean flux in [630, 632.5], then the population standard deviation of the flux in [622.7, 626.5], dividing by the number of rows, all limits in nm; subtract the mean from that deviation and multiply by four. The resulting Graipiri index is -70.7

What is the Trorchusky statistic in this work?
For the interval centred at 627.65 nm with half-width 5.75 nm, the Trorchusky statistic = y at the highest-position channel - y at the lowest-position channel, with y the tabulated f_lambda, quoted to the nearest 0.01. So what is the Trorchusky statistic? -0.28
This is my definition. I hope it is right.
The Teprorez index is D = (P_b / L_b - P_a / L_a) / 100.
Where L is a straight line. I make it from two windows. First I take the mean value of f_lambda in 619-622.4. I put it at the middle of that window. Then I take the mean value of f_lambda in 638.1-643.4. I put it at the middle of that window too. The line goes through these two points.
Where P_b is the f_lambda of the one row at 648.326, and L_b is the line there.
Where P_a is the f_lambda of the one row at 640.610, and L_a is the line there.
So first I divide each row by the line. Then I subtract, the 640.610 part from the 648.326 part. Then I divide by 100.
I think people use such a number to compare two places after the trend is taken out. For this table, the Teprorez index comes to 0.0001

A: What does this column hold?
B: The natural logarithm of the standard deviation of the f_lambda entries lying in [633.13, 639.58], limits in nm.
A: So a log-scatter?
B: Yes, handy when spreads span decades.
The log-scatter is -1.2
